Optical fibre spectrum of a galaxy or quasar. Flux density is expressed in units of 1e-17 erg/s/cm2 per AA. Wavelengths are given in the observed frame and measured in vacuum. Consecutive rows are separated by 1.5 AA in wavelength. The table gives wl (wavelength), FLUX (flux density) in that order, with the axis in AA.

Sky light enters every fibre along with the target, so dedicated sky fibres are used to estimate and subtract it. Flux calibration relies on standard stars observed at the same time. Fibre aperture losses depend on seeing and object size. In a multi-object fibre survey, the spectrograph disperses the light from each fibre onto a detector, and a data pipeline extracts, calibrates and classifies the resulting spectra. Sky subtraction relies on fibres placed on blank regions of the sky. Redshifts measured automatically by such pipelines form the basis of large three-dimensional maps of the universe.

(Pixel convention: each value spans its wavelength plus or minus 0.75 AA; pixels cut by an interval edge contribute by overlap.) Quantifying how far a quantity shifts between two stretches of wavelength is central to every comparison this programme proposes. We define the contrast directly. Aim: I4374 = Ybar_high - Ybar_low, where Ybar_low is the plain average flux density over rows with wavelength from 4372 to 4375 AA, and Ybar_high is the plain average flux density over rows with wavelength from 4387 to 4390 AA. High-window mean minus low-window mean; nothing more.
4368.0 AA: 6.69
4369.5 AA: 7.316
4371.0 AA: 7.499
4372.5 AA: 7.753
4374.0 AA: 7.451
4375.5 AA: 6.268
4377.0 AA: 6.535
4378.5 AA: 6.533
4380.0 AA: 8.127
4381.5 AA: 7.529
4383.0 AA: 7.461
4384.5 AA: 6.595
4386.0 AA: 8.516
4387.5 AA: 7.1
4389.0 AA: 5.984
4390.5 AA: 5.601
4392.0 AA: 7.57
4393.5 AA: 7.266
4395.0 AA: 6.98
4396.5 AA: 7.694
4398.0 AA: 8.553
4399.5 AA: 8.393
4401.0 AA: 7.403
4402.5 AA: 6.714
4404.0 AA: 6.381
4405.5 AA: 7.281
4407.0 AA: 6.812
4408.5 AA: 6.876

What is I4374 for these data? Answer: -1.1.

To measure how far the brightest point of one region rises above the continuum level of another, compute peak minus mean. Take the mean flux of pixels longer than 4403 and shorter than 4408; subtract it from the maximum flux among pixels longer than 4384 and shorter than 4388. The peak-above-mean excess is 1.7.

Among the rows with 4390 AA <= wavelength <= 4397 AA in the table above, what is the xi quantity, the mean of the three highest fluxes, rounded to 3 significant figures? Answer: 7.51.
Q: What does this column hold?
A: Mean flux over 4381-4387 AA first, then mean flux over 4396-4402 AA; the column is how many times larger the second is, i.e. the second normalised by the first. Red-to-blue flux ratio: 1.06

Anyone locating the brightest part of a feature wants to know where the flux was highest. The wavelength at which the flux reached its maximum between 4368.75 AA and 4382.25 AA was 4380.0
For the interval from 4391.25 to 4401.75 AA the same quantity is 4398.0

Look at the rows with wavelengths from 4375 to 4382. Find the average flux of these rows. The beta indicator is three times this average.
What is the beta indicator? 21.0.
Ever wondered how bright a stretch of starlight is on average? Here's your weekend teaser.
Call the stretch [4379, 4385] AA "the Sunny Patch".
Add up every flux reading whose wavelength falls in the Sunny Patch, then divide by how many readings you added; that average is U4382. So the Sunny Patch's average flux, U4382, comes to 7.4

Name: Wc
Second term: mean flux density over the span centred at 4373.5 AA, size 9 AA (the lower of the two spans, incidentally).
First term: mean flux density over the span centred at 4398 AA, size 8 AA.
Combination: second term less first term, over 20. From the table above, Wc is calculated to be -0.03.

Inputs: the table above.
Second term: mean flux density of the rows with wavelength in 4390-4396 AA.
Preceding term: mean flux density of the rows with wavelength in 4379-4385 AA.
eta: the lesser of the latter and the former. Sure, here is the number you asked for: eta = 6.9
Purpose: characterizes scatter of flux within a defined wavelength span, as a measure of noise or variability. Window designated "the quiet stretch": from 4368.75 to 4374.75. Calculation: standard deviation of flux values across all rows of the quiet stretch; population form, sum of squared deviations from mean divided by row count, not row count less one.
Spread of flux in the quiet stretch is 0.2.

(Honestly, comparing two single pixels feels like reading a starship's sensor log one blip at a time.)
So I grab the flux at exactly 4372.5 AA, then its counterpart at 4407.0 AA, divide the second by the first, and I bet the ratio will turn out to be 0.88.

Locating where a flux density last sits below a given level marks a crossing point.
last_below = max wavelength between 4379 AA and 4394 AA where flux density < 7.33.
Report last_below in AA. 4393.5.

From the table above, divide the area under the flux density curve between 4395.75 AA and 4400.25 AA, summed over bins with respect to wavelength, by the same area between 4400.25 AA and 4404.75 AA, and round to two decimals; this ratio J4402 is 1.20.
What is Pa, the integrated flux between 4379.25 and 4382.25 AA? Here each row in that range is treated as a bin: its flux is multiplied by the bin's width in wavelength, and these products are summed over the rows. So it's 23.5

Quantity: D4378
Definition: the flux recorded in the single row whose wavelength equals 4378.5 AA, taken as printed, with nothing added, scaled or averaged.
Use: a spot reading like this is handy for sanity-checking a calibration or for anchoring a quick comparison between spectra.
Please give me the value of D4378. 6.533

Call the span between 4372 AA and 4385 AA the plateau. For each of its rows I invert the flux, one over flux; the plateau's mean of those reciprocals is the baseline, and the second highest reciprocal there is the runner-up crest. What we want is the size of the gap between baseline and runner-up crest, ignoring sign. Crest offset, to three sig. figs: 0.0119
